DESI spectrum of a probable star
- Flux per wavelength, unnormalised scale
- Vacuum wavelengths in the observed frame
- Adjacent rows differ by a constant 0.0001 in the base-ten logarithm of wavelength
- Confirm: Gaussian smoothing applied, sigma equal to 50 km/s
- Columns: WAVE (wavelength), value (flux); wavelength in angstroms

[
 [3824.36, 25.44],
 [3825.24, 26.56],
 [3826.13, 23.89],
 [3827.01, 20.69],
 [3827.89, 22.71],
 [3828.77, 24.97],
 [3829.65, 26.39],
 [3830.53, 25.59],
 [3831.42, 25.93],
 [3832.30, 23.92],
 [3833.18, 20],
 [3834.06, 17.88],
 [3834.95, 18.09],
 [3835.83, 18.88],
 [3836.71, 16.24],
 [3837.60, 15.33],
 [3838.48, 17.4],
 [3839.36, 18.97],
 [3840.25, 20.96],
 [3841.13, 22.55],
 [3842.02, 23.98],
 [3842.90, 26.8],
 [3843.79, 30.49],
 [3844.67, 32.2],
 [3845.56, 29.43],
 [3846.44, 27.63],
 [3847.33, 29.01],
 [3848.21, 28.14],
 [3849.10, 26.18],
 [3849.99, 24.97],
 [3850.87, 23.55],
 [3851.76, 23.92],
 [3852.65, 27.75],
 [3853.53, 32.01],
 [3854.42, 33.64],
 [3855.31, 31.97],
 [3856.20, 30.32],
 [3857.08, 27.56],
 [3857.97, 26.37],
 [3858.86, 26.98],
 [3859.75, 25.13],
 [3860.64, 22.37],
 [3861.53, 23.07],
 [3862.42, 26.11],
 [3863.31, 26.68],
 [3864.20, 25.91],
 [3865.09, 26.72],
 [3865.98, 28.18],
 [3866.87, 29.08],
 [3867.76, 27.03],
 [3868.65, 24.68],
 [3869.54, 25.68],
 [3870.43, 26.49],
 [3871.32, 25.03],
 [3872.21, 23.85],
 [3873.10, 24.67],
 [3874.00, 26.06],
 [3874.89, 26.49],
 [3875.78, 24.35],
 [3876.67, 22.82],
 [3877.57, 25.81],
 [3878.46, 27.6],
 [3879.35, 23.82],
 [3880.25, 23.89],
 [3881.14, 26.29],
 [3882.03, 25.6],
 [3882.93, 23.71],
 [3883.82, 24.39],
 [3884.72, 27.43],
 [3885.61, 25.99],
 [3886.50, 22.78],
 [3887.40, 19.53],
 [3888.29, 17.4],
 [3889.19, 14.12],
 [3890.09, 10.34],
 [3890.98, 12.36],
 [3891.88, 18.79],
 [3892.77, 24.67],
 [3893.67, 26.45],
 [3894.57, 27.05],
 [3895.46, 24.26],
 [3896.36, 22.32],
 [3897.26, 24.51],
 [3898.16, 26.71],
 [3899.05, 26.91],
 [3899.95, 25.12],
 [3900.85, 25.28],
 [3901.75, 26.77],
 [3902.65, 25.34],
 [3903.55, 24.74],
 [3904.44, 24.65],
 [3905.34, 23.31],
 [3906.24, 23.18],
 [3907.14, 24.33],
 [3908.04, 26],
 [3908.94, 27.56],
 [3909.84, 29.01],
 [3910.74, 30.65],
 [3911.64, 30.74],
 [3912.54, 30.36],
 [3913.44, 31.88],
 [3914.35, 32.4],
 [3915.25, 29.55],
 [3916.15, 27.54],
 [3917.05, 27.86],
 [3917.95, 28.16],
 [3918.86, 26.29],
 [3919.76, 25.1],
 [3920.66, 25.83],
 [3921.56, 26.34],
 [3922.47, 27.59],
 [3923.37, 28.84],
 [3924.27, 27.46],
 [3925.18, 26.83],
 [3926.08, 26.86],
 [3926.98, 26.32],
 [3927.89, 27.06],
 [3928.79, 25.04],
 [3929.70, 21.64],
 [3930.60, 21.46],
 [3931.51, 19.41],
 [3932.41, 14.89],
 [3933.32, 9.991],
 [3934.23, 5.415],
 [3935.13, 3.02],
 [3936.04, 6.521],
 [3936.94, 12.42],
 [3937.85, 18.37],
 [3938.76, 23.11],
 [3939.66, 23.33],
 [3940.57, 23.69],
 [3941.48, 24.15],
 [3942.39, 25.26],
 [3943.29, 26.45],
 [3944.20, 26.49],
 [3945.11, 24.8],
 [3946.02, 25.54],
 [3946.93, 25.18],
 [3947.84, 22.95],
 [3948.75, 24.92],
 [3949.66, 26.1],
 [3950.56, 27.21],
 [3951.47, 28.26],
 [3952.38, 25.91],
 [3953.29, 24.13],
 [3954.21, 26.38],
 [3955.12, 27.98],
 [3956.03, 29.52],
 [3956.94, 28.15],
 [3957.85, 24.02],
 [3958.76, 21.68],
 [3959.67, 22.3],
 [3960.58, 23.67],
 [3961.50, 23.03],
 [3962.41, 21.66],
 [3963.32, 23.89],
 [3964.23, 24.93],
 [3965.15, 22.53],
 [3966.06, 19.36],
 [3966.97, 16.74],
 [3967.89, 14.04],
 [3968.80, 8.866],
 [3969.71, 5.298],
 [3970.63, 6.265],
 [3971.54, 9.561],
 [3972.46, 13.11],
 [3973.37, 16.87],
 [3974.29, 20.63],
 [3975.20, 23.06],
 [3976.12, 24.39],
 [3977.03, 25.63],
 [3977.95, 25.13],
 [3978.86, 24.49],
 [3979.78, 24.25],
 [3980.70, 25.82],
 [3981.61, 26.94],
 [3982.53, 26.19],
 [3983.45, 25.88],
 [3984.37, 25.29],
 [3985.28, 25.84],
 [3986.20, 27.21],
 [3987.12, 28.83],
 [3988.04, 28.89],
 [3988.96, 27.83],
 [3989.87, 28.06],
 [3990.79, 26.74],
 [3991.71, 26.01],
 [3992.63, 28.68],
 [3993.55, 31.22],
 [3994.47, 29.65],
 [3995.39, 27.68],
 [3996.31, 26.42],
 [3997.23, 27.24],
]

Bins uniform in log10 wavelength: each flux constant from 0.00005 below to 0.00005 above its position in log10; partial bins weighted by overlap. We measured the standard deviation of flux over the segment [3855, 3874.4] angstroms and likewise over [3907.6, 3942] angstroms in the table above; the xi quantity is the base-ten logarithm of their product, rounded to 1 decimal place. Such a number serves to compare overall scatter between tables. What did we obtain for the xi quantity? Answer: 1.2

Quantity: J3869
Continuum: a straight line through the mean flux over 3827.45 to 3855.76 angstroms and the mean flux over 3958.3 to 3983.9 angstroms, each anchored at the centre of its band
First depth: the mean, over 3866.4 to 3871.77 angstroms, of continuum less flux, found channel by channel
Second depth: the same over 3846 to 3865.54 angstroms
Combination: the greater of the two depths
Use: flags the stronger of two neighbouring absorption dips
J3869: -3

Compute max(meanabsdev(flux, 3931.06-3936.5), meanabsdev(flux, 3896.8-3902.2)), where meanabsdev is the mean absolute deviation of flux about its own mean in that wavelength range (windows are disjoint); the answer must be 4.9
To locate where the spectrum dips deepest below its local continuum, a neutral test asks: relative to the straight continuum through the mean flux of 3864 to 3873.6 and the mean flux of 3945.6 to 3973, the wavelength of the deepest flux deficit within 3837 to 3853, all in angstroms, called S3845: 3837.60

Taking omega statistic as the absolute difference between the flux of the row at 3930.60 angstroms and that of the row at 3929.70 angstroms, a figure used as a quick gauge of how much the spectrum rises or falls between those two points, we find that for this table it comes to 0.2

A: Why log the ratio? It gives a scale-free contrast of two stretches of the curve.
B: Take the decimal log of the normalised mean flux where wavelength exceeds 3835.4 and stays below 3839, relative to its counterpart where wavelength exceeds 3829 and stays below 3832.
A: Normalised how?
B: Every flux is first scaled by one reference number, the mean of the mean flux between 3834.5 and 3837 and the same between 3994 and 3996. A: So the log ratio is -0.18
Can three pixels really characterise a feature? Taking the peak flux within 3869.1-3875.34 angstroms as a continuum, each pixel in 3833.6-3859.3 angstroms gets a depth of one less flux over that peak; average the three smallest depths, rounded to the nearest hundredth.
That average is -0.23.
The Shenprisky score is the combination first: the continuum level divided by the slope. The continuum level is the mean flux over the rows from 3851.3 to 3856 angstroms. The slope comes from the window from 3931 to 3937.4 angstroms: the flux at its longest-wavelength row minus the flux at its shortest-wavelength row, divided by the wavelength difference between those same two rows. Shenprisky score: -23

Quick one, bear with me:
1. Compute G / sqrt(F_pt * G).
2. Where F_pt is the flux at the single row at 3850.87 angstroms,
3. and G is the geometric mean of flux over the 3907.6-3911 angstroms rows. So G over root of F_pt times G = 1.10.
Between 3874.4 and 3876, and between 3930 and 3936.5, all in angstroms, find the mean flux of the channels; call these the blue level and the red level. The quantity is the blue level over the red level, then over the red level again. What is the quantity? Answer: 0.19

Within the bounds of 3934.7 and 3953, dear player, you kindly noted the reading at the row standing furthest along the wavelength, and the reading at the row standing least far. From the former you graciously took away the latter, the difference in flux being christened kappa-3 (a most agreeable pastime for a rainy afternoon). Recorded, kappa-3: 23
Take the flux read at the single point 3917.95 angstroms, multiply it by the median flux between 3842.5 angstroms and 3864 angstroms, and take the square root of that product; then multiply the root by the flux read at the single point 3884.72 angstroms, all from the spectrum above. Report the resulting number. 760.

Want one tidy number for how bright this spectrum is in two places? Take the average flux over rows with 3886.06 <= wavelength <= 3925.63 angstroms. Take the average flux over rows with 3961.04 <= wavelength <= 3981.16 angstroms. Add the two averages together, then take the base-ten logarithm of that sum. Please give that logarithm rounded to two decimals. 1.65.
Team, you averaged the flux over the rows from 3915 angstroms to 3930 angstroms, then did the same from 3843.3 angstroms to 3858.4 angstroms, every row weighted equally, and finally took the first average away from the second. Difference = 1.8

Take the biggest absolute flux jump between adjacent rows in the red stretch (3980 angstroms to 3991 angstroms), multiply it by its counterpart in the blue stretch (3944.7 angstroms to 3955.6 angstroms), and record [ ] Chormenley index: 4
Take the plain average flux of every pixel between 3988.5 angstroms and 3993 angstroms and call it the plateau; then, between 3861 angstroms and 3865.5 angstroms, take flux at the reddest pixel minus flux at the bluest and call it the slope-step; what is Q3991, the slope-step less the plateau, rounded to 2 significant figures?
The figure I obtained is -24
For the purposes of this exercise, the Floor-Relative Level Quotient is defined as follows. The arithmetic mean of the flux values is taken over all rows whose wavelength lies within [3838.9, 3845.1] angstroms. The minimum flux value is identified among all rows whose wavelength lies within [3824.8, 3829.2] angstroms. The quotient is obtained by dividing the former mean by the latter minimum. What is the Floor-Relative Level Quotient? 1.2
